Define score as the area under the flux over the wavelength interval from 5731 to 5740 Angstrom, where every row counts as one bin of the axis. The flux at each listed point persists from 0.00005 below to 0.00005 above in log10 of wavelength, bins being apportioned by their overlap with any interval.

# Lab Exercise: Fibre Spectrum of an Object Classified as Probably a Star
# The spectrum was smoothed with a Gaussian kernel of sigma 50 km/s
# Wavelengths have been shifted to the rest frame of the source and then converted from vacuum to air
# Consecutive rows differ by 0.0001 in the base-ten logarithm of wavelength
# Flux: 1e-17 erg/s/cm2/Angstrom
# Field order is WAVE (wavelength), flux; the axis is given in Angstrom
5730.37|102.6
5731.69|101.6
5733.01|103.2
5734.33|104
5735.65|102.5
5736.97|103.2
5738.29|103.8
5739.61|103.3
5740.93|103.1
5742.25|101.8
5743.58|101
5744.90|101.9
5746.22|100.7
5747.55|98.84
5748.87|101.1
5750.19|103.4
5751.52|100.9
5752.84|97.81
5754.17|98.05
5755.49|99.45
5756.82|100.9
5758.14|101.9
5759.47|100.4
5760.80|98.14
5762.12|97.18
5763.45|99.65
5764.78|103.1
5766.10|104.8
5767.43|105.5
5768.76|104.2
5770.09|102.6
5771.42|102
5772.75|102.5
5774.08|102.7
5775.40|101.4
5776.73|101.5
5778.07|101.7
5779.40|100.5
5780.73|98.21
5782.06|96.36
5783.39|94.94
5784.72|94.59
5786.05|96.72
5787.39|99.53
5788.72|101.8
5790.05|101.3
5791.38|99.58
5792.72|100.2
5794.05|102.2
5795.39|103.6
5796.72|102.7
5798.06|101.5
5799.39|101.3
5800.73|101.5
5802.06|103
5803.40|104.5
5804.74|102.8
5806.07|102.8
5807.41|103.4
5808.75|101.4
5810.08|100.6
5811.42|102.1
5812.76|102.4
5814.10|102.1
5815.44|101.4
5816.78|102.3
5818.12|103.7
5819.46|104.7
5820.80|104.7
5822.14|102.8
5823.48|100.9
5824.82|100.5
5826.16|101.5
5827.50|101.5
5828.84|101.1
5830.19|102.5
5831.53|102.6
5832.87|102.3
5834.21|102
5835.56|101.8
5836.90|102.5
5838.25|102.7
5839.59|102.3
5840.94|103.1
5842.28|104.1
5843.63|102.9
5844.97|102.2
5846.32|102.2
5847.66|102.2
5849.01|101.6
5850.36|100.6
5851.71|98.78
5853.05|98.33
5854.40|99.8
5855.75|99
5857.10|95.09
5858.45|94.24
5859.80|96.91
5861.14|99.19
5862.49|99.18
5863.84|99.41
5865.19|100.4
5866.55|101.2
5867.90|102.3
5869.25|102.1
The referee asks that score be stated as 928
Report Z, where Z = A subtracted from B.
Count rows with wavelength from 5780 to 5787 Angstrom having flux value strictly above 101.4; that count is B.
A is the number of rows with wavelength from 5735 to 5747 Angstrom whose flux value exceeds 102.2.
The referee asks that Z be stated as -5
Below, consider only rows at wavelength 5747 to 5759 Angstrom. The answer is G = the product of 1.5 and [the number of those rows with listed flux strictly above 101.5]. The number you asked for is 3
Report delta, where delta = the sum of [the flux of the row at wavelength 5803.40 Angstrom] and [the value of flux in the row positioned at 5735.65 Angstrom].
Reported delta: 207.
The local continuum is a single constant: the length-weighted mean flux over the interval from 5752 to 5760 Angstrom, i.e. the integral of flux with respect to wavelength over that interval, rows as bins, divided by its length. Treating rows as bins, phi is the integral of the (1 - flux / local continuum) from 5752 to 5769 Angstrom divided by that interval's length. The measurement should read -0.010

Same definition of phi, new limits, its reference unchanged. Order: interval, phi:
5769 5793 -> -0.002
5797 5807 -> -0.027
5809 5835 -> -0.024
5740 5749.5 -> -0.015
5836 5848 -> -0.029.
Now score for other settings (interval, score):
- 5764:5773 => 931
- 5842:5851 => 919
